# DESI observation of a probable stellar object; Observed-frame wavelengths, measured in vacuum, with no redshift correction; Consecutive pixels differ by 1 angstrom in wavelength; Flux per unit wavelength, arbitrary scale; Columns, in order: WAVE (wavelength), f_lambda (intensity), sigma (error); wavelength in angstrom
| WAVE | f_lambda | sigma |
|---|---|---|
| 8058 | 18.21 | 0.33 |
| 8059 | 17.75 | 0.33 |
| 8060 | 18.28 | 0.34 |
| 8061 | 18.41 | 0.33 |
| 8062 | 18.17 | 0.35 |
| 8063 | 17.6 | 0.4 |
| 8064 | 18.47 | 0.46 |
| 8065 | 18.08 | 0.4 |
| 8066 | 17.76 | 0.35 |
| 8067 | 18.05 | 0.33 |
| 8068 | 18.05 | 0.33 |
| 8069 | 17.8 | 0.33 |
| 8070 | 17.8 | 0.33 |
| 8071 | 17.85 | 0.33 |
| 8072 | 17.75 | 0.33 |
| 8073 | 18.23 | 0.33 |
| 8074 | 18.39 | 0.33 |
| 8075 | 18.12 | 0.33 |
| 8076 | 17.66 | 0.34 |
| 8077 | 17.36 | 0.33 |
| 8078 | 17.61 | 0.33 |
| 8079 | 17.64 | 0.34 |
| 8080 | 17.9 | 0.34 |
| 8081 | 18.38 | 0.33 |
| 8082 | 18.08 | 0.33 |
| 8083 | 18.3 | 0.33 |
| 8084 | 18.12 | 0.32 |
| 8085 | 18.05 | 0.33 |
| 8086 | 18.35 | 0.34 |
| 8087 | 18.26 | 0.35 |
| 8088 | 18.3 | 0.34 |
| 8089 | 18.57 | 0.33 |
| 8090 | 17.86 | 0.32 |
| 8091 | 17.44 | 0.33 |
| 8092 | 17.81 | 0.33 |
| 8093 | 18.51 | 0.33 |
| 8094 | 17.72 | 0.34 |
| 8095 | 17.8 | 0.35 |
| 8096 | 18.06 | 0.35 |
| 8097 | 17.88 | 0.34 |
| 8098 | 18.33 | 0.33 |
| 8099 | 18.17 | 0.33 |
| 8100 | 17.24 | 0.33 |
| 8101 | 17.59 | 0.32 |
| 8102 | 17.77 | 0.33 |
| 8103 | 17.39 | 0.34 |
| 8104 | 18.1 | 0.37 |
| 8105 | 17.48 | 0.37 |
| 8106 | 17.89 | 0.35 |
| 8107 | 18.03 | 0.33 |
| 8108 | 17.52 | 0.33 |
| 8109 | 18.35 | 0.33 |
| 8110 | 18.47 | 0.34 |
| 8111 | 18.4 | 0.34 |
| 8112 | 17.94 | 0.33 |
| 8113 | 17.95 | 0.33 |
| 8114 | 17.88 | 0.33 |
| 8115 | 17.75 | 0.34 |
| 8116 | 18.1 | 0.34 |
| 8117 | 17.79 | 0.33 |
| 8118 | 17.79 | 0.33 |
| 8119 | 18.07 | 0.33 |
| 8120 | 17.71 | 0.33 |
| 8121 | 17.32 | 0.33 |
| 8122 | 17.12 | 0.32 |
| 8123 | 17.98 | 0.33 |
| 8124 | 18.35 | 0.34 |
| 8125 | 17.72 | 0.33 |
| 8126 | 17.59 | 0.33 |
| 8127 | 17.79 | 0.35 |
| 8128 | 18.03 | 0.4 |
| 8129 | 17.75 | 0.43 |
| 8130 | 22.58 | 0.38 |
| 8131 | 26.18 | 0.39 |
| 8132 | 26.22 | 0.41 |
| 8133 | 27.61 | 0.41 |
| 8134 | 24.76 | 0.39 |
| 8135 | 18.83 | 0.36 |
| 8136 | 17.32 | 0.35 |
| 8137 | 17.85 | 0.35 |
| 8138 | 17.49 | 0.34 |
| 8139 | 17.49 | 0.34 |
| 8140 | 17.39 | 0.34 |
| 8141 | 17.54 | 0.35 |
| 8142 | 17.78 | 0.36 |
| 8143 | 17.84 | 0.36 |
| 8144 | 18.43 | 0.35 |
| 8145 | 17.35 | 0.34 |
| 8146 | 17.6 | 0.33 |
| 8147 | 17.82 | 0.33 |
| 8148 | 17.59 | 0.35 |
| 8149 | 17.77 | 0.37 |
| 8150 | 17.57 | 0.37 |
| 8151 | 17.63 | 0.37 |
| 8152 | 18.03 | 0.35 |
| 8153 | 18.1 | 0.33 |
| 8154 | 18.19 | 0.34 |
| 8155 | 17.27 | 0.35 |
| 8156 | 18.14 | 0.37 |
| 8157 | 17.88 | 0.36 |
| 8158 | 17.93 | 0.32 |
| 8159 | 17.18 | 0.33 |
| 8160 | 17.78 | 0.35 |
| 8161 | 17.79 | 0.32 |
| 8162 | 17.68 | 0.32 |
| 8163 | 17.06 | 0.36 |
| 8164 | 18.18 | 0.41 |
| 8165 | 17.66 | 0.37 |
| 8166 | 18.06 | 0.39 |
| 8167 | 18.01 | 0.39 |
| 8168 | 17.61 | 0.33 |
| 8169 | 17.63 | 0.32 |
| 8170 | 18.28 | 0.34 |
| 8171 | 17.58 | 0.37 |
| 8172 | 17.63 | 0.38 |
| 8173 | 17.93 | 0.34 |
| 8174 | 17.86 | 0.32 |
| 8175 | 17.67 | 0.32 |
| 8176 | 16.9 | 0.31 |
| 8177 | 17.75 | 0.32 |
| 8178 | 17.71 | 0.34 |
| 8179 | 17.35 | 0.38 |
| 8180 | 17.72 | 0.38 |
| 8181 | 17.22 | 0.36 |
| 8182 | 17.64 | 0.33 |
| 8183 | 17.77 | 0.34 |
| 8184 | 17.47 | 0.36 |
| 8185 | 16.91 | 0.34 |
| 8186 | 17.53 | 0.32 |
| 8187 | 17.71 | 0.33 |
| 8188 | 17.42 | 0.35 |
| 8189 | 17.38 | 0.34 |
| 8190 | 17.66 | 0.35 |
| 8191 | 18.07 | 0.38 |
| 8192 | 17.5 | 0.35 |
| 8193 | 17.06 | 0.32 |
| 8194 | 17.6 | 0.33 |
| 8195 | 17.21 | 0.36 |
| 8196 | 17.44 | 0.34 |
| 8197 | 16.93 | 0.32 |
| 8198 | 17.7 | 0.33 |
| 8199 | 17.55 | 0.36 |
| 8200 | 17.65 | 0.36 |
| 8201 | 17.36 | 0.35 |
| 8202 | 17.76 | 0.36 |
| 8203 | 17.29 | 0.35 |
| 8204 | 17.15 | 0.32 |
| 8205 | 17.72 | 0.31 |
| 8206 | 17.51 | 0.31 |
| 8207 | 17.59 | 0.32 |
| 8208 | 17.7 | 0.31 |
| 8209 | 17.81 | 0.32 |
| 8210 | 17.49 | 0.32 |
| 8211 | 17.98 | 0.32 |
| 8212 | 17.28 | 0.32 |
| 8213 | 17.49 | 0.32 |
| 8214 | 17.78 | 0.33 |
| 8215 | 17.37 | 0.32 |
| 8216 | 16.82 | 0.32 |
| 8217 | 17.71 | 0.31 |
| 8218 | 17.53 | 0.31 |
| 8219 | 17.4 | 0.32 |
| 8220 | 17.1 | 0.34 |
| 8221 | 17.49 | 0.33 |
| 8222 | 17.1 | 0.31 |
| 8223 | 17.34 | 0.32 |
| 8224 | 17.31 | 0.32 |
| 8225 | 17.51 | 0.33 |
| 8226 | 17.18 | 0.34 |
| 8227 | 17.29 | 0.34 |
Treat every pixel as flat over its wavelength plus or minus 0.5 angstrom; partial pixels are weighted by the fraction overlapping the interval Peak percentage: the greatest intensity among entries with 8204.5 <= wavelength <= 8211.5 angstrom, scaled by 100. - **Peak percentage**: 1798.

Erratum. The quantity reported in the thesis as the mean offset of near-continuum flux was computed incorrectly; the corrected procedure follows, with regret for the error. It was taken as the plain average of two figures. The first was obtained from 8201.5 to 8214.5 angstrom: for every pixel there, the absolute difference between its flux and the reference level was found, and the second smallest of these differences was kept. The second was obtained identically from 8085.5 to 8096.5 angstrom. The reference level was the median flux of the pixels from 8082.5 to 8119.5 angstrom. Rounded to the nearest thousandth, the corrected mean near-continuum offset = 0.125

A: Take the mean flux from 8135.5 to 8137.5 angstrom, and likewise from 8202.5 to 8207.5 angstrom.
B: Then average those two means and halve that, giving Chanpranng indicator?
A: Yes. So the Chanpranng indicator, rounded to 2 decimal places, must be 8.76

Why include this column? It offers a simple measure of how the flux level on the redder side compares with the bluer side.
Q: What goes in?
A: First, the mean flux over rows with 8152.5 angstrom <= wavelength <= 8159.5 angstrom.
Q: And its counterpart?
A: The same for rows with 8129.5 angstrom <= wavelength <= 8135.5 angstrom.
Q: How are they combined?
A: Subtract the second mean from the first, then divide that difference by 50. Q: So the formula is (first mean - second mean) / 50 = -0.13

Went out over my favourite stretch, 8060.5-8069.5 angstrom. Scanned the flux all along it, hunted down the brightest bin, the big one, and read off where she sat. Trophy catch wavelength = 8064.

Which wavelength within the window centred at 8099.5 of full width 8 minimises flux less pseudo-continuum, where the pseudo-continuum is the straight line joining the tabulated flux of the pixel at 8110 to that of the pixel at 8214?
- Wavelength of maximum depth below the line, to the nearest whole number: 8100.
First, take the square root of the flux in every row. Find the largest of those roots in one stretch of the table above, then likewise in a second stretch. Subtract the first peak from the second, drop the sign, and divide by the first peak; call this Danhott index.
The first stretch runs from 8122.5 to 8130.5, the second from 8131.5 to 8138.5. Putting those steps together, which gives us 0.106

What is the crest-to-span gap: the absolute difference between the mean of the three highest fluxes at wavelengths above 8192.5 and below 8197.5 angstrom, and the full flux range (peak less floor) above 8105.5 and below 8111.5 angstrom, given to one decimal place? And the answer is 16.5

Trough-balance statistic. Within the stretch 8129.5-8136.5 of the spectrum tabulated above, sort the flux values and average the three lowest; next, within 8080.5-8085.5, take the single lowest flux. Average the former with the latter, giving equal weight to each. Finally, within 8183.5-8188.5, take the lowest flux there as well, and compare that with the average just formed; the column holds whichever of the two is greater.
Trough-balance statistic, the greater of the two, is 18.8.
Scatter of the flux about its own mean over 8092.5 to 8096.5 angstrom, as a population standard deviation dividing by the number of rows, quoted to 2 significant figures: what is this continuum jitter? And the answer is 0.31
